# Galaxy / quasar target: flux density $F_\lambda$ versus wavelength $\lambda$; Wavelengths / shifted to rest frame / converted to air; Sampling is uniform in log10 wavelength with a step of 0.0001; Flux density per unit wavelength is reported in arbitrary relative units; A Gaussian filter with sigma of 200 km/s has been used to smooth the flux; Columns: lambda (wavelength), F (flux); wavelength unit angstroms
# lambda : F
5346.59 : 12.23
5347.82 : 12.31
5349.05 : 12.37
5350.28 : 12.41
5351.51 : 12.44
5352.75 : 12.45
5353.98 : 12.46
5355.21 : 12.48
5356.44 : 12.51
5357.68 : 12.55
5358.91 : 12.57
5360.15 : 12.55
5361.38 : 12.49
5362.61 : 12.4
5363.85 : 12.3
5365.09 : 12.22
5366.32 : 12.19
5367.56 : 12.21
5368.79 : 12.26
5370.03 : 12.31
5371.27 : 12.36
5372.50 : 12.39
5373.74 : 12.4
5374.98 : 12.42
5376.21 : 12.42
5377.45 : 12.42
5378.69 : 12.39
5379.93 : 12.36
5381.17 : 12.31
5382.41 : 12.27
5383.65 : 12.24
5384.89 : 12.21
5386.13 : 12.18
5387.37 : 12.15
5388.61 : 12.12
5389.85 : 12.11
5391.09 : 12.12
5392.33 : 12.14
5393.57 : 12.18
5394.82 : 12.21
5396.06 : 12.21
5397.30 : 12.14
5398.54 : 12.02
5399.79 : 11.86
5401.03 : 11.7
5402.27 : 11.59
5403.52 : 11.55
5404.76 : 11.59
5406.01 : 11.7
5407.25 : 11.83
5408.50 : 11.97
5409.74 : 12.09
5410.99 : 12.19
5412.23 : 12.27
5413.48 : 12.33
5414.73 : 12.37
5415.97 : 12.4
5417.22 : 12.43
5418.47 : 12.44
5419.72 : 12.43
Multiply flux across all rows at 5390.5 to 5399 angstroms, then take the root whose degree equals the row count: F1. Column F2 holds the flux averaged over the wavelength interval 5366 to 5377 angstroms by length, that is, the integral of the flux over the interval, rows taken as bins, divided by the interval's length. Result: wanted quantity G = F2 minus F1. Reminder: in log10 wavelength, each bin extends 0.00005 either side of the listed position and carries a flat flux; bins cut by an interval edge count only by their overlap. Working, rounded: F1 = 12.1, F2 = 12.34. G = 0.2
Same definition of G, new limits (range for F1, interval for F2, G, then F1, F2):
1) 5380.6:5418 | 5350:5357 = 0.4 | 12.1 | 12.47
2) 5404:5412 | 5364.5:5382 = 0.4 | 11.9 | 12.33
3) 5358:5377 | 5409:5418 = -0.1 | 12.4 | 12.30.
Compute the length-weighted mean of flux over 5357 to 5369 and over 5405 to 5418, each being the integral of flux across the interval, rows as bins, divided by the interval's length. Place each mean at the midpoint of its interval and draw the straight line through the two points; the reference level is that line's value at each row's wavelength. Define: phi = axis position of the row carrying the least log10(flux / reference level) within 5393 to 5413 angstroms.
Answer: 5403.52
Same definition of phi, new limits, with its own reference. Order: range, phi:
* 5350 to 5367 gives 5366.32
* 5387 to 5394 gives 5389.85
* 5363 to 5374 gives 5366.32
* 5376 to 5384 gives 5383.65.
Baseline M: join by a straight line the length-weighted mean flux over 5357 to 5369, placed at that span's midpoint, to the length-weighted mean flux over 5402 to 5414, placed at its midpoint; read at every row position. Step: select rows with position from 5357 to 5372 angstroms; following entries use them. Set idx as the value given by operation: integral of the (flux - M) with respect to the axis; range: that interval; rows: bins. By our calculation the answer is 0.1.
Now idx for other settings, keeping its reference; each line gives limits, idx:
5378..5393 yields 1.1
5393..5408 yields -1.6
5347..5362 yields 0.0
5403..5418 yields 2.7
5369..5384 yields 1.8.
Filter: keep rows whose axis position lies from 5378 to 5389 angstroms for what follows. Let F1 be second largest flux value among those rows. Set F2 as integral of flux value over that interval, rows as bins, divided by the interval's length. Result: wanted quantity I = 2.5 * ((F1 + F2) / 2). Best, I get 30.8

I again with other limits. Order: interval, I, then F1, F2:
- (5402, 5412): 29.9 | 12.09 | 11.8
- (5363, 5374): 30.8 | 12.39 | 12.3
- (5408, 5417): 30.8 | 12.37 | 12.3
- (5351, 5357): 31.2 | 12.48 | 12.5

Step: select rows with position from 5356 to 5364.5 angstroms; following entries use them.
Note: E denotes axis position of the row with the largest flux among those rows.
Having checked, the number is 5358.91 angstroms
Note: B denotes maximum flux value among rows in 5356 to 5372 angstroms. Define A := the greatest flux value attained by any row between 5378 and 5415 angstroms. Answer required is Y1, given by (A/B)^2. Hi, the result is 0.97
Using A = 12.39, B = 12.57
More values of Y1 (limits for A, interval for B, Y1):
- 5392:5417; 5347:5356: 0.99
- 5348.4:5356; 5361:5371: 1.00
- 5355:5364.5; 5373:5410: 1.02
